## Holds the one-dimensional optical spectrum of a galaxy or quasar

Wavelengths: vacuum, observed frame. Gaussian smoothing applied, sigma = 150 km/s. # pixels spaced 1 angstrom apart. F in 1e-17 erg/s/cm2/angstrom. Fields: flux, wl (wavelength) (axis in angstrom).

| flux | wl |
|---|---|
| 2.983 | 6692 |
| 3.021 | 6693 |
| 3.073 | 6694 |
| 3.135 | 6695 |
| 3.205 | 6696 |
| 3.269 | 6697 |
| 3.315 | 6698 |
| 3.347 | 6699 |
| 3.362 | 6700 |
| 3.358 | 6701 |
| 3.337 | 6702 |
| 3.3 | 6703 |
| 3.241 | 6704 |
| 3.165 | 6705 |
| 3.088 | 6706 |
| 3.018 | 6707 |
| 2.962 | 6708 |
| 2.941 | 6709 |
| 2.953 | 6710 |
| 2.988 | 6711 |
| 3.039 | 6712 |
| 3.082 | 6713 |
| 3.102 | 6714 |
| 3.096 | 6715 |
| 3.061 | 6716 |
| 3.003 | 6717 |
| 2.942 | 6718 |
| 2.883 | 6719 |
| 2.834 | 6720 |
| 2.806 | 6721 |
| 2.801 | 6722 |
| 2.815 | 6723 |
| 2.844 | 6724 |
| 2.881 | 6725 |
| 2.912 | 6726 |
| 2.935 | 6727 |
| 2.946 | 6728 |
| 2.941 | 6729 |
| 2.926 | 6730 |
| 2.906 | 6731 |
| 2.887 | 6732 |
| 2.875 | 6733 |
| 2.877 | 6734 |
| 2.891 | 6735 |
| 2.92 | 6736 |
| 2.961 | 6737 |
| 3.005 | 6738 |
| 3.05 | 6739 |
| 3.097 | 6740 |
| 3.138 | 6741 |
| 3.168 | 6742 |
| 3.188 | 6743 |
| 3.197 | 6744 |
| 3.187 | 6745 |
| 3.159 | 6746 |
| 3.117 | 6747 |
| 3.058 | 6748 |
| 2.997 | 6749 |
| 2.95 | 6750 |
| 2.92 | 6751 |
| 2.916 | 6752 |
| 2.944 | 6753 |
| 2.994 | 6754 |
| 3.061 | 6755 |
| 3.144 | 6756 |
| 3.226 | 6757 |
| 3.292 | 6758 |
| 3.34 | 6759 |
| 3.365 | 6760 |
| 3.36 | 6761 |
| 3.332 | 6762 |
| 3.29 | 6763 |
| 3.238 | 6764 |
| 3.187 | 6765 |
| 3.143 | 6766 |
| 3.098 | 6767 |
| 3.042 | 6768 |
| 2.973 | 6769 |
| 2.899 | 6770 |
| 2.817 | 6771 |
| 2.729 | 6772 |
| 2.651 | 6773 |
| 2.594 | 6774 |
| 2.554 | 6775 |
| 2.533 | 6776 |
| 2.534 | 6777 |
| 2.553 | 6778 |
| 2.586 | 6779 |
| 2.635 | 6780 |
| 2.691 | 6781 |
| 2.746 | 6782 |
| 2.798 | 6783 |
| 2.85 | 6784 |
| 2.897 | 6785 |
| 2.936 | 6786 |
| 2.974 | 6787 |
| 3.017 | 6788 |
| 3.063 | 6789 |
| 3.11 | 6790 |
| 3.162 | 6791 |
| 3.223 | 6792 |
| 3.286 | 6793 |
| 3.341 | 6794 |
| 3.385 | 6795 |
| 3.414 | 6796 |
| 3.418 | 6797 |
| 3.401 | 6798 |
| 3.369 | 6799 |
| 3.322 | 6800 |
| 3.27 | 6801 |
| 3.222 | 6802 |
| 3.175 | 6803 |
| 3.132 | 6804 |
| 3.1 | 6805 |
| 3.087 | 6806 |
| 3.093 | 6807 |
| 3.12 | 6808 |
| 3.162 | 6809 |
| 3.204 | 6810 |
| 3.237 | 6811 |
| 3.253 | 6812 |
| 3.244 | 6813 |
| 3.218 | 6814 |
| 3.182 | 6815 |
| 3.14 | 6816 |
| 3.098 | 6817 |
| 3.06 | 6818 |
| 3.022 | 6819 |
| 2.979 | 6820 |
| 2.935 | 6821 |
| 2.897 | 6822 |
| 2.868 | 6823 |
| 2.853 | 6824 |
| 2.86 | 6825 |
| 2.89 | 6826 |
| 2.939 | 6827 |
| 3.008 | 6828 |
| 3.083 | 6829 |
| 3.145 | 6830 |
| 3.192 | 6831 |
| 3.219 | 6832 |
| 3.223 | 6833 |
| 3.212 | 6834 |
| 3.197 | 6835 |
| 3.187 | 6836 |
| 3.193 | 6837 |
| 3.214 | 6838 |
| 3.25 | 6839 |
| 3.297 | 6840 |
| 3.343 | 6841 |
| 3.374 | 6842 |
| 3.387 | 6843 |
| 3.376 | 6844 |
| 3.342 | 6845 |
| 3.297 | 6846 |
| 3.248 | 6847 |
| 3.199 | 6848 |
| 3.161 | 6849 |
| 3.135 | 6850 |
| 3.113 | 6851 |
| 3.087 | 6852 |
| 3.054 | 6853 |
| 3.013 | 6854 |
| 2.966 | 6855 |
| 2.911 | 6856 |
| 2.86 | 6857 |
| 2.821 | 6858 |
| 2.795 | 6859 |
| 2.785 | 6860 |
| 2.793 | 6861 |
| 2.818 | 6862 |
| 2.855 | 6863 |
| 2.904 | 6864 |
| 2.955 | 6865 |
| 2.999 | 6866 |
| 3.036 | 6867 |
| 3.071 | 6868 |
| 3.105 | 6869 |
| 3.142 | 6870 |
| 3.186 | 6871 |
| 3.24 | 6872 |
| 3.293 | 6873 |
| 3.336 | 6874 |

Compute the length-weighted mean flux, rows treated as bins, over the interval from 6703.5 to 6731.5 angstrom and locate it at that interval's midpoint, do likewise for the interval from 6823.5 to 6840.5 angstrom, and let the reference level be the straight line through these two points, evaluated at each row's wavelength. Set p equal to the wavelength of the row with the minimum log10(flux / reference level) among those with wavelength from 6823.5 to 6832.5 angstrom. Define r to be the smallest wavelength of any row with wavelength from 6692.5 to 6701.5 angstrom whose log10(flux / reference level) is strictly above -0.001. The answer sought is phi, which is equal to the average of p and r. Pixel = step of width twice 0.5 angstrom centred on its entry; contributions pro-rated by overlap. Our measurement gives 6758.5 angstrom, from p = 6824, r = 6693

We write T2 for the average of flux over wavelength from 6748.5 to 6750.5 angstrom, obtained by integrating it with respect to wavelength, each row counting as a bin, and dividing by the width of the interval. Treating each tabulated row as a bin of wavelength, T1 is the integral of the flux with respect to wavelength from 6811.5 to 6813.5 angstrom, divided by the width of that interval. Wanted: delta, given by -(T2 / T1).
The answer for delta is -0.92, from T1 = 3.25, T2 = 2.97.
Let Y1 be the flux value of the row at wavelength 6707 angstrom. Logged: 3.018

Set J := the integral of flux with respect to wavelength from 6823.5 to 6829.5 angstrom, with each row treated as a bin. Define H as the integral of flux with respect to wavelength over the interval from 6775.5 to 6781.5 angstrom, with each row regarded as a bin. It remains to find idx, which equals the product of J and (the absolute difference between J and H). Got 37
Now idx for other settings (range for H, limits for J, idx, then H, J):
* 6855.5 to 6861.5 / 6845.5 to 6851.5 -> 42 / 17.0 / 19.2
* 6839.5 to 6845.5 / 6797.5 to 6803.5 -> 7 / 20.1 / 19.8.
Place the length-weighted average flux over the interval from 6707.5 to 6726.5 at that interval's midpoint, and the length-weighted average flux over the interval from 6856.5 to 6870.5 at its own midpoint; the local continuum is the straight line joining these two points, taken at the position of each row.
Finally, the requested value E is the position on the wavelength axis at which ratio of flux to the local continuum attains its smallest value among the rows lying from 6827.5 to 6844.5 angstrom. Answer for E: 6828 angstrom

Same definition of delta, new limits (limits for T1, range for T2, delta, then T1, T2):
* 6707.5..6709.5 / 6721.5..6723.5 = -0.95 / 2.95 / 2.81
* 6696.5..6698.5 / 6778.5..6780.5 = -0.79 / 3.29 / 2.61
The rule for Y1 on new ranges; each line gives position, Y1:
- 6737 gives 2.961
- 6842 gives 3.374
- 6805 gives 3.1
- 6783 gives 2.798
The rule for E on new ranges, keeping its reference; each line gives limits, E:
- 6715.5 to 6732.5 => 6722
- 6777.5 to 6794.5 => 6778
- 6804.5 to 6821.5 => 6821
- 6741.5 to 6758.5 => 6752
